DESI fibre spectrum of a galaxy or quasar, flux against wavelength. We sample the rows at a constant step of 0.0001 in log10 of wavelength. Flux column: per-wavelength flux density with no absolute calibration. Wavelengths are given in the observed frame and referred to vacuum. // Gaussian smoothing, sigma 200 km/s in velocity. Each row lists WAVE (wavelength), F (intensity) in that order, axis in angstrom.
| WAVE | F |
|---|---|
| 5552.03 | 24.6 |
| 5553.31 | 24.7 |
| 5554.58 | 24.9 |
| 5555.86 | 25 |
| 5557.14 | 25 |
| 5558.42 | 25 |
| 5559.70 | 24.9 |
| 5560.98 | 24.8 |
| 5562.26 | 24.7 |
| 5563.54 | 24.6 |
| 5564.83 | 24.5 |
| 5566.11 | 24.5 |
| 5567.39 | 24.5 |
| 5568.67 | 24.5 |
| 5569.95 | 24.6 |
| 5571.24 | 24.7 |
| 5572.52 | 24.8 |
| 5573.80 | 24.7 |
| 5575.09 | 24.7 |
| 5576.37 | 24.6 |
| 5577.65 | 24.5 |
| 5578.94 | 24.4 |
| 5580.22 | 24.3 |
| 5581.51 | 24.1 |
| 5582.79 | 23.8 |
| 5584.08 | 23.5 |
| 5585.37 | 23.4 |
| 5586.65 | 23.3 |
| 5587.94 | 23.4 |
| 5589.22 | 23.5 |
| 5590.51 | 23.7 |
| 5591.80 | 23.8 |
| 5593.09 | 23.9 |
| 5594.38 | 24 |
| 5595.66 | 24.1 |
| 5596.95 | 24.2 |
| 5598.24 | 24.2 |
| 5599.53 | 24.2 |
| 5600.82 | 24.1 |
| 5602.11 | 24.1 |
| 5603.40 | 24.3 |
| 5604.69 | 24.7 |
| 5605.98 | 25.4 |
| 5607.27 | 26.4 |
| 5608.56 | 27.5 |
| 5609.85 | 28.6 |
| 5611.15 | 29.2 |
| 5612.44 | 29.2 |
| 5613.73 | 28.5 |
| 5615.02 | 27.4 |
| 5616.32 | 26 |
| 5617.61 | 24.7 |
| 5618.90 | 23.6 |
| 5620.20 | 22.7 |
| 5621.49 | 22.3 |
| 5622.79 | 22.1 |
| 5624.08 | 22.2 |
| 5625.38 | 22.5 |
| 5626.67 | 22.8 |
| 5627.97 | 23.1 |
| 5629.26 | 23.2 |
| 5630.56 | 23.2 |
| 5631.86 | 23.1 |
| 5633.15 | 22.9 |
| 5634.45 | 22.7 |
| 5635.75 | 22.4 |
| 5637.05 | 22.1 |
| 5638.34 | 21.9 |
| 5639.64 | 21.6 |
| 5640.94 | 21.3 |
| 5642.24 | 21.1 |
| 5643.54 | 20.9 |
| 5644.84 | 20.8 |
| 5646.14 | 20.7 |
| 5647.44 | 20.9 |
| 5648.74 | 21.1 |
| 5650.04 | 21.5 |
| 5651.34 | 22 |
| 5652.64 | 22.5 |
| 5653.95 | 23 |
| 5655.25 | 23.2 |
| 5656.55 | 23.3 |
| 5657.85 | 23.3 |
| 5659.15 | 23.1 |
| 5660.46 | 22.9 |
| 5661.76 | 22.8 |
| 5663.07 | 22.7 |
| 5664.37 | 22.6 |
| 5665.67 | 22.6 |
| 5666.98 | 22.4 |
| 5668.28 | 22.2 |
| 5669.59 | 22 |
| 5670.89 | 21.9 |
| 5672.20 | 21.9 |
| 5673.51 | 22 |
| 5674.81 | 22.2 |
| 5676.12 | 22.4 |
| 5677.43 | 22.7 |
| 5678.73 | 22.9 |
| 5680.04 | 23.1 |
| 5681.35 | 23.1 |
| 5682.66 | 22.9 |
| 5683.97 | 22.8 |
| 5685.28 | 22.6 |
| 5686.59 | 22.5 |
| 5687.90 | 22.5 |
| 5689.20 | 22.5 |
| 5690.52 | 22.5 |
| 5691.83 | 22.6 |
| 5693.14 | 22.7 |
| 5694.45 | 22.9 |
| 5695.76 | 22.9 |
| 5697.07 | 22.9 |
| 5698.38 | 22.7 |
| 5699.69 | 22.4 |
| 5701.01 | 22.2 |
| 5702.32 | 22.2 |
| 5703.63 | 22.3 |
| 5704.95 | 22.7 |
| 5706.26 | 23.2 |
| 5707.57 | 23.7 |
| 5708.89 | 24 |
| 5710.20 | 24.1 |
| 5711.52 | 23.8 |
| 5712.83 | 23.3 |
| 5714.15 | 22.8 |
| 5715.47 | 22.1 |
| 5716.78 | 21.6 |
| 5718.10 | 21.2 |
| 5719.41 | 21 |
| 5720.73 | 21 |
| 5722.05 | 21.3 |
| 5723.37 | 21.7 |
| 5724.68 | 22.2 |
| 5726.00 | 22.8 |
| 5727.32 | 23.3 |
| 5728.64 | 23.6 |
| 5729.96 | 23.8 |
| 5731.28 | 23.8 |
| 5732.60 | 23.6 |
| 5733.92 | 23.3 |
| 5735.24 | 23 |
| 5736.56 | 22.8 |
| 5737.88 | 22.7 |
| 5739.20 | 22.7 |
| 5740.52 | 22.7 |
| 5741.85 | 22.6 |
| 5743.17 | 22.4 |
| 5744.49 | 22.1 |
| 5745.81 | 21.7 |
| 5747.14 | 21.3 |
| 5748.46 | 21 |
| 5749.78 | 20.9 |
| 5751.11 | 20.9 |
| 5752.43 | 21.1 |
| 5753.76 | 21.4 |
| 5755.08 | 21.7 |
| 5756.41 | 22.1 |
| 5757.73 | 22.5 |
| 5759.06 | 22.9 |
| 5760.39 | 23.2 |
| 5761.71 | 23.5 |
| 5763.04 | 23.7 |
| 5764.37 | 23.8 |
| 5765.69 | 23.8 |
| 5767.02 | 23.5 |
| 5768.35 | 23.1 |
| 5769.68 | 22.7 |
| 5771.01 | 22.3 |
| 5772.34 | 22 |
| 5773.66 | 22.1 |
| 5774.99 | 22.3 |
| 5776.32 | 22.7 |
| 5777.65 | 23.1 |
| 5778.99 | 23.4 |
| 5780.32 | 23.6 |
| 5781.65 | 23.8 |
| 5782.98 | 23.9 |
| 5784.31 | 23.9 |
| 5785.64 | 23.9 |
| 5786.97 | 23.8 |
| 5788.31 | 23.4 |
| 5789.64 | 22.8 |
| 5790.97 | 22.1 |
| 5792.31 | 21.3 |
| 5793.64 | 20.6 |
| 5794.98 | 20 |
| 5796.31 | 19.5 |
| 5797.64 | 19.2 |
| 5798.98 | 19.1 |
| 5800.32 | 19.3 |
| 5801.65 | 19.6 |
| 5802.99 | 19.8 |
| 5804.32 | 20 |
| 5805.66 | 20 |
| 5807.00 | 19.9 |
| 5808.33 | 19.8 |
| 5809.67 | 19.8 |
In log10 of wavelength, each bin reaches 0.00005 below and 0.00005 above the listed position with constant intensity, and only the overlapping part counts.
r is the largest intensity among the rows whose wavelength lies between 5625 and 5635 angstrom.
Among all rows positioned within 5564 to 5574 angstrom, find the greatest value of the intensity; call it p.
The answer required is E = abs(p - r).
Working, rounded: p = 24.8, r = 23.2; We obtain 1.6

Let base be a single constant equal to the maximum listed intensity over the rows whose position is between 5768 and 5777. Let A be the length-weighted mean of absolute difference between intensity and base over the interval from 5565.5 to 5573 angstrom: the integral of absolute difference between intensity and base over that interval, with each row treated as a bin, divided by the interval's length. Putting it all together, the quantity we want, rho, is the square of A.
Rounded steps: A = 1.5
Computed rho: 2.2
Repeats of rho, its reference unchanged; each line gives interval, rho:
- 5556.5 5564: 3.0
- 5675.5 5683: 0.1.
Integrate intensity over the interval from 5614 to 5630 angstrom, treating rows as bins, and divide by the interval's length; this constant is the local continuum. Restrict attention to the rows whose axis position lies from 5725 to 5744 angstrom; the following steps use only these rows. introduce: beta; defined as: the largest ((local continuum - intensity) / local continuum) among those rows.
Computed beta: 0.053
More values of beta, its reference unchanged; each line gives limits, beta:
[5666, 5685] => 0.074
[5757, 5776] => 0.070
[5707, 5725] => 0.113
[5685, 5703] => 0.062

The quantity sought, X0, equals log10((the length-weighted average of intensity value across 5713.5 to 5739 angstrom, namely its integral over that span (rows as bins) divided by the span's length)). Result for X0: 1.35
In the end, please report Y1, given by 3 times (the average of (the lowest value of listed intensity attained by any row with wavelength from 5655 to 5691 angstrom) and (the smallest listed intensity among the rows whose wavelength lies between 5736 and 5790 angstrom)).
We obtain 64.2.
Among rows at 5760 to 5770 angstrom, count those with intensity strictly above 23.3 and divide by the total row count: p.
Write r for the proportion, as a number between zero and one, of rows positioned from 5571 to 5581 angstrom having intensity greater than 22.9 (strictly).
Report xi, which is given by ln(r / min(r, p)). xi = 0.5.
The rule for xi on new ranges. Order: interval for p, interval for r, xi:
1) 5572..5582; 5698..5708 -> 0.0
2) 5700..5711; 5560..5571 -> 1.0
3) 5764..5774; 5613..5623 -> 0.5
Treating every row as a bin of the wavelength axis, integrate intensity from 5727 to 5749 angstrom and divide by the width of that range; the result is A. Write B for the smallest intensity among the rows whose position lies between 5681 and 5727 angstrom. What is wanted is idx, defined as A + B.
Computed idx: 43.7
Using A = 22.7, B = 21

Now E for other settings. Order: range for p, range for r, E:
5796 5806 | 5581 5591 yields 4.1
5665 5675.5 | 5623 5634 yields 0.6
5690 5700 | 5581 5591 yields 1.2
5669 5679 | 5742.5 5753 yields 0.5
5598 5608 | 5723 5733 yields 2.6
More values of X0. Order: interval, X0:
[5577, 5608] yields 1.38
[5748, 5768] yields 1.35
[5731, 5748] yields 1.35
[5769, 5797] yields 1.35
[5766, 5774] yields 1.36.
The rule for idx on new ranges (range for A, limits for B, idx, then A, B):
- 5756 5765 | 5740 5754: 44.0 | 23.1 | 20.9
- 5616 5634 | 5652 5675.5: 45.0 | 23.1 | 21.9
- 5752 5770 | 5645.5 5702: 43.5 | 22.8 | 20.7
